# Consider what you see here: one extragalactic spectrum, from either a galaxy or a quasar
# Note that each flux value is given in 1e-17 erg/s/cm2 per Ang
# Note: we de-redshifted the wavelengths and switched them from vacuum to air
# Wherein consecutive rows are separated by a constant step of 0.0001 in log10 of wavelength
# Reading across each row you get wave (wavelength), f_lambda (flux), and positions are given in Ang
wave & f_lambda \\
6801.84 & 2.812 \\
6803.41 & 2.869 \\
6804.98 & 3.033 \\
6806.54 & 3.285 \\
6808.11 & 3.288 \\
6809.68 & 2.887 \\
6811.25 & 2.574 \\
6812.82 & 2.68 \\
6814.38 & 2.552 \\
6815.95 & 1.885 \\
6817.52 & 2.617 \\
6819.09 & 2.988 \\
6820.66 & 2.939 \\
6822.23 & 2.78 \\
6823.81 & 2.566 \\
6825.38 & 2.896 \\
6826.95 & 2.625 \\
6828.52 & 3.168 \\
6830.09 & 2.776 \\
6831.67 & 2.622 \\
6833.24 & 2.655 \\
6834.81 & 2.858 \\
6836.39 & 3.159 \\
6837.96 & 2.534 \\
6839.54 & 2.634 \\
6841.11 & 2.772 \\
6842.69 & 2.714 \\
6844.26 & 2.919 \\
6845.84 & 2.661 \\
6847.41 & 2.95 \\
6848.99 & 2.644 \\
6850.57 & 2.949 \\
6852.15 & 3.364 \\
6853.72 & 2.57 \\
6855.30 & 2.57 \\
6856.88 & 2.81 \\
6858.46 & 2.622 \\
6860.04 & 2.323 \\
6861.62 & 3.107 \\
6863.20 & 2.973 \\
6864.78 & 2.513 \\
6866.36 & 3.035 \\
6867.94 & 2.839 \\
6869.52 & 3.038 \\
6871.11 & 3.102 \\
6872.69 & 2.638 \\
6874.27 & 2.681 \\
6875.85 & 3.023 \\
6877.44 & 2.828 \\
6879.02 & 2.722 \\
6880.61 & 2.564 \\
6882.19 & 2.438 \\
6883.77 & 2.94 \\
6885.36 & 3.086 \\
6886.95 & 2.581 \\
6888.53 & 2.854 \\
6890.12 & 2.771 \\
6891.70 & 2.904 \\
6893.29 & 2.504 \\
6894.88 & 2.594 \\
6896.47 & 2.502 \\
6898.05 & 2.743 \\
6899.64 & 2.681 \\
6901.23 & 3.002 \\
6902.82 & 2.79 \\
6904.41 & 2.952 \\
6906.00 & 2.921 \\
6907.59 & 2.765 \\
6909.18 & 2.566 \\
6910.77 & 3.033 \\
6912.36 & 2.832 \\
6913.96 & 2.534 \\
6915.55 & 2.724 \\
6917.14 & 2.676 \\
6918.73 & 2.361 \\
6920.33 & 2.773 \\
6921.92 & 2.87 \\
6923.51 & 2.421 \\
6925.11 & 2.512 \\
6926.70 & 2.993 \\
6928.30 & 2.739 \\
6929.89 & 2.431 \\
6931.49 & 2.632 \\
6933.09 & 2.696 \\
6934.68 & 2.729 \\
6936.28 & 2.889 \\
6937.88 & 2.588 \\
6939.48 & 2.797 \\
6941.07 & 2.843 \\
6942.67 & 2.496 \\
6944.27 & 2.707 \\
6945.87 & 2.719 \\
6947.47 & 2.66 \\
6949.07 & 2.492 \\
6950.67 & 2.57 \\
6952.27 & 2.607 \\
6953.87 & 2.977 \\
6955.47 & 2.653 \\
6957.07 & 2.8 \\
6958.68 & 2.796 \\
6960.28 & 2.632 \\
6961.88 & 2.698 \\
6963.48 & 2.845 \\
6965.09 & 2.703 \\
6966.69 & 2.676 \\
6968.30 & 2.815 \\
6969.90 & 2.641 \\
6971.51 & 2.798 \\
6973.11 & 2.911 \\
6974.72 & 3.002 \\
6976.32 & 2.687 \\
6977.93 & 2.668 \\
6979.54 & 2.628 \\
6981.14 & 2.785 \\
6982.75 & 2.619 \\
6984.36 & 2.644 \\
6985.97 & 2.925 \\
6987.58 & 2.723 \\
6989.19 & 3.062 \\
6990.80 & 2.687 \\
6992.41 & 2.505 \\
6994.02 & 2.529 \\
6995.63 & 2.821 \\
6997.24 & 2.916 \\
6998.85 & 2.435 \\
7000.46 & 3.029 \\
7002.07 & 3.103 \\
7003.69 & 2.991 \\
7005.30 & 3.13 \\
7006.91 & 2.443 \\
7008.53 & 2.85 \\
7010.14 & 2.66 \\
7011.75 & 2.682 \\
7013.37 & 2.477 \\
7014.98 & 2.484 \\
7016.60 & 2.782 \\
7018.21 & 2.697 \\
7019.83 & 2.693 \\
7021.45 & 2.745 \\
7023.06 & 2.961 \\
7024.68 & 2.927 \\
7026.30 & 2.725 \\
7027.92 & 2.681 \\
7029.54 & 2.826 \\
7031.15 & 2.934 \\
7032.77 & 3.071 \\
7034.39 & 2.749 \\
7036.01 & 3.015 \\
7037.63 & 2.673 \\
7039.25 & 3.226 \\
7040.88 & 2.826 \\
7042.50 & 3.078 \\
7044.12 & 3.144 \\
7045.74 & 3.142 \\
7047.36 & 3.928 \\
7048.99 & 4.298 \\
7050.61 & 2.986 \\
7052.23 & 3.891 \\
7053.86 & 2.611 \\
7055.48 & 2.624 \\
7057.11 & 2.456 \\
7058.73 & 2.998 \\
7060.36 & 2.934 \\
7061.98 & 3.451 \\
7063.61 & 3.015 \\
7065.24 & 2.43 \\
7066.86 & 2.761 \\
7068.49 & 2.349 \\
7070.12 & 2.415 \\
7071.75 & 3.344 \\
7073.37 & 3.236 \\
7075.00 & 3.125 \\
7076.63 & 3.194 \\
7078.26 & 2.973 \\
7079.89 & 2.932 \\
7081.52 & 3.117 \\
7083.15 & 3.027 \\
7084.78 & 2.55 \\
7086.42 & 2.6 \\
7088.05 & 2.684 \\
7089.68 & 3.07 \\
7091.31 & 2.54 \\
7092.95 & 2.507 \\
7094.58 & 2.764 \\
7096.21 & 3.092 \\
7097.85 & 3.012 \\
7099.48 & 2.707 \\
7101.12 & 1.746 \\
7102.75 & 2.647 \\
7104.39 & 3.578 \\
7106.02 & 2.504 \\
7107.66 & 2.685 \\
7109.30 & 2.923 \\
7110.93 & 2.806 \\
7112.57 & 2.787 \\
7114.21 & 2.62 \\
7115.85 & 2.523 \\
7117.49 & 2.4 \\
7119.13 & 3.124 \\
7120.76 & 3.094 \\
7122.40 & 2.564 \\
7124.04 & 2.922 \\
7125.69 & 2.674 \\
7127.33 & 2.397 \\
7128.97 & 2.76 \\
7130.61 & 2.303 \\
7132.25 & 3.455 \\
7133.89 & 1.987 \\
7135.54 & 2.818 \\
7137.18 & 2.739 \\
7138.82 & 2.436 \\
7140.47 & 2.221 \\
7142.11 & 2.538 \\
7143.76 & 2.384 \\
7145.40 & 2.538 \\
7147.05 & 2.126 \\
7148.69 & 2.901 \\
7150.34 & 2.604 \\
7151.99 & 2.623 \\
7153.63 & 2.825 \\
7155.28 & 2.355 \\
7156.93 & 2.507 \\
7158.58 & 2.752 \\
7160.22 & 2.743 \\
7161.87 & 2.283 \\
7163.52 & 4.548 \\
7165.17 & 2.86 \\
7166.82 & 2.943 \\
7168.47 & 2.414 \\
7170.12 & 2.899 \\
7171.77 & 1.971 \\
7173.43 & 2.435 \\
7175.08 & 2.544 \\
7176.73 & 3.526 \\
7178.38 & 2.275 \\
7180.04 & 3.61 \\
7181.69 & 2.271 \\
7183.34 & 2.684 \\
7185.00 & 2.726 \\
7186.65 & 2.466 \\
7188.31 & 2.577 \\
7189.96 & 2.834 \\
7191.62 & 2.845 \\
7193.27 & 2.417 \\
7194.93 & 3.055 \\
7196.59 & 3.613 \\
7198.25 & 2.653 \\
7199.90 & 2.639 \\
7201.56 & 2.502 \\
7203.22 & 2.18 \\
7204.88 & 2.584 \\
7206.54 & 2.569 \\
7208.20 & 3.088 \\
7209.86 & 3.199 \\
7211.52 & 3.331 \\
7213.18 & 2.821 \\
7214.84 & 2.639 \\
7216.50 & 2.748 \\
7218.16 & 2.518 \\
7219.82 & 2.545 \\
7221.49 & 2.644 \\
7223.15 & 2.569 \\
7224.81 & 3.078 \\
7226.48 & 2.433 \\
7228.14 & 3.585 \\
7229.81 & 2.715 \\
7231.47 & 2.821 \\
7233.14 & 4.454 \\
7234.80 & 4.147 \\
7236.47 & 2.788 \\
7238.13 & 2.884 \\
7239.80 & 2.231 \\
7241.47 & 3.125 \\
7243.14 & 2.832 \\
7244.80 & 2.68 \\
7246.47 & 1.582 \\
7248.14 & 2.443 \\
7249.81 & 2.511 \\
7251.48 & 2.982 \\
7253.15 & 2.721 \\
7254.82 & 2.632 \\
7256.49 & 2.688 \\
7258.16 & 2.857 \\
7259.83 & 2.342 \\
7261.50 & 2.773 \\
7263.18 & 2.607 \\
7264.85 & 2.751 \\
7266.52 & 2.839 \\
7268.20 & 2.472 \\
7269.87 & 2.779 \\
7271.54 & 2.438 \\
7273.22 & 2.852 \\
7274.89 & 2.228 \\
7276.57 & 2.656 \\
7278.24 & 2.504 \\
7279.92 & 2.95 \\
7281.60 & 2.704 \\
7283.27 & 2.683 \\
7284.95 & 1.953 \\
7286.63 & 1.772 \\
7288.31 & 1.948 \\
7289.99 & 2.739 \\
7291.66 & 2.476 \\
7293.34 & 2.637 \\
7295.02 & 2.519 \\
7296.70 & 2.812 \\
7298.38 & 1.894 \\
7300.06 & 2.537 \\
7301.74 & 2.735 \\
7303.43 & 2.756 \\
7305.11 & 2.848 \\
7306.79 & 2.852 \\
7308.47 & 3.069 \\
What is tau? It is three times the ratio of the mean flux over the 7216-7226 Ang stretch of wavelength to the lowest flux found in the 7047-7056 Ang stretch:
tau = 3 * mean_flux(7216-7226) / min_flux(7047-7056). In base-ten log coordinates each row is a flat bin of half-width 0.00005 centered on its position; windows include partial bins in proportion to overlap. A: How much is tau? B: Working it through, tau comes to 3.1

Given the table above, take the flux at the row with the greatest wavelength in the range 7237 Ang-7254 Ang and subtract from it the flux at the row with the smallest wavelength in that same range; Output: -0.16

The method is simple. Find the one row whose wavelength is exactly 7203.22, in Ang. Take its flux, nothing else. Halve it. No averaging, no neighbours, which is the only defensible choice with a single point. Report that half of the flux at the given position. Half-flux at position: 1.09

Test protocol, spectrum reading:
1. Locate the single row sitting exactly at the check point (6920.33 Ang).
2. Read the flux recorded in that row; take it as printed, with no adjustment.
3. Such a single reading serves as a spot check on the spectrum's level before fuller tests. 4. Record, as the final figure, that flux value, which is 2.773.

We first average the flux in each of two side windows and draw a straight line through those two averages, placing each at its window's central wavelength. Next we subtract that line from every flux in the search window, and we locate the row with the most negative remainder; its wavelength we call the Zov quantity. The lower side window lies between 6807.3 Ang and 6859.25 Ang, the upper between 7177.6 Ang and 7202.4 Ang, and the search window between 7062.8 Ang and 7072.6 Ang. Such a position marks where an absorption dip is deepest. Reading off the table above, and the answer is 7068.49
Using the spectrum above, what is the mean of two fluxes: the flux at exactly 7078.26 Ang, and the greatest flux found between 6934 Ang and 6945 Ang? 2.93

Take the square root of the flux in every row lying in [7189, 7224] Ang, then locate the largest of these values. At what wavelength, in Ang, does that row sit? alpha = 7196.59 Ang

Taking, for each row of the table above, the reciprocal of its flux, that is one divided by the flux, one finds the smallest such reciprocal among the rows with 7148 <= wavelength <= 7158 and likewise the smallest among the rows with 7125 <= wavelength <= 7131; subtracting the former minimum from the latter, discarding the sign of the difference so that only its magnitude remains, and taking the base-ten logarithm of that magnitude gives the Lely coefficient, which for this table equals -1.8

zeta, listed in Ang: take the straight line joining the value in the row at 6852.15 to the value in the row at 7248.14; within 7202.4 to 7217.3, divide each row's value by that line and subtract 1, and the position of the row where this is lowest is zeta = 7203.22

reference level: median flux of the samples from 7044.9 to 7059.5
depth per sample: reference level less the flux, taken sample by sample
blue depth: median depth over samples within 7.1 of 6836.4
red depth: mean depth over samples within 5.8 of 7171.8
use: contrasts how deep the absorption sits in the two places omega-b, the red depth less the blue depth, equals 0.04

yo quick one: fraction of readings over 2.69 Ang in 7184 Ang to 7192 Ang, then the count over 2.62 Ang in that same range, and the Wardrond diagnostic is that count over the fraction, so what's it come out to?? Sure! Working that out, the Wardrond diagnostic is 5.0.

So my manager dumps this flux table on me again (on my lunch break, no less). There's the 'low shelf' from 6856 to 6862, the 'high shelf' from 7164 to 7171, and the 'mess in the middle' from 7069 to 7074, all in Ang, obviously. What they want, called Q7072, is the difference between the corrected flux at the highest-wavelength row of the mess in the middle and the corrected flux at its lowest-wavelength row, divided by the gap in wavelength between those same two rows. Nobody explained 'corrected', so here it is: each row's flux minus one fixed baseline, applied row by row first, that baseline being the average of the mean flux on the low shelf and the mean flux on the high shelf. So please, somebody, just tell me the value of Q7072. 0.25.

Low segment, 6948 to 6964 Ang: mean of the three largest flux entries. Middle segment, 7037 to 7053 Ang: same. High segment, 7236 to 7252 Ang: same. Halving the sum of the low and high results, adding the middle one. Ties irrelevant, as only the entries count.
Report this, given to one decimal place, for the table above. 7.0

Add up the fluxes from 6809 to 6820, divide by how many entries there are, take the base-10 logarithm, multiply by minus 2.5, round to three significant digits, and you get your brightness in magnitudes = -1.04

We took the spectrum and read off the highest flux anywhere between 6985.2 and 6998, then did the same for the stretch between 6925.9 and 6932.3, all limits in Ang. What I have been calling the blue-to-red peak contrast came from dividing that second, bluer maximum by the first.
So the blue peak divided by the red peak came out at 0.98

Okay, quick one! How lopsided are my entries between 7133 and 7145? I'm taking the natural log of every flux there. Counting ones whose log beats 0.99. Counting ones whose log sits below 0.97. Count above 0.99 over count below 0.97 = 0.40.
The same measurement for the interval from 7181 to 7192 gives 1.00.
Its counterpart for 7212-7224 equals 0.67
